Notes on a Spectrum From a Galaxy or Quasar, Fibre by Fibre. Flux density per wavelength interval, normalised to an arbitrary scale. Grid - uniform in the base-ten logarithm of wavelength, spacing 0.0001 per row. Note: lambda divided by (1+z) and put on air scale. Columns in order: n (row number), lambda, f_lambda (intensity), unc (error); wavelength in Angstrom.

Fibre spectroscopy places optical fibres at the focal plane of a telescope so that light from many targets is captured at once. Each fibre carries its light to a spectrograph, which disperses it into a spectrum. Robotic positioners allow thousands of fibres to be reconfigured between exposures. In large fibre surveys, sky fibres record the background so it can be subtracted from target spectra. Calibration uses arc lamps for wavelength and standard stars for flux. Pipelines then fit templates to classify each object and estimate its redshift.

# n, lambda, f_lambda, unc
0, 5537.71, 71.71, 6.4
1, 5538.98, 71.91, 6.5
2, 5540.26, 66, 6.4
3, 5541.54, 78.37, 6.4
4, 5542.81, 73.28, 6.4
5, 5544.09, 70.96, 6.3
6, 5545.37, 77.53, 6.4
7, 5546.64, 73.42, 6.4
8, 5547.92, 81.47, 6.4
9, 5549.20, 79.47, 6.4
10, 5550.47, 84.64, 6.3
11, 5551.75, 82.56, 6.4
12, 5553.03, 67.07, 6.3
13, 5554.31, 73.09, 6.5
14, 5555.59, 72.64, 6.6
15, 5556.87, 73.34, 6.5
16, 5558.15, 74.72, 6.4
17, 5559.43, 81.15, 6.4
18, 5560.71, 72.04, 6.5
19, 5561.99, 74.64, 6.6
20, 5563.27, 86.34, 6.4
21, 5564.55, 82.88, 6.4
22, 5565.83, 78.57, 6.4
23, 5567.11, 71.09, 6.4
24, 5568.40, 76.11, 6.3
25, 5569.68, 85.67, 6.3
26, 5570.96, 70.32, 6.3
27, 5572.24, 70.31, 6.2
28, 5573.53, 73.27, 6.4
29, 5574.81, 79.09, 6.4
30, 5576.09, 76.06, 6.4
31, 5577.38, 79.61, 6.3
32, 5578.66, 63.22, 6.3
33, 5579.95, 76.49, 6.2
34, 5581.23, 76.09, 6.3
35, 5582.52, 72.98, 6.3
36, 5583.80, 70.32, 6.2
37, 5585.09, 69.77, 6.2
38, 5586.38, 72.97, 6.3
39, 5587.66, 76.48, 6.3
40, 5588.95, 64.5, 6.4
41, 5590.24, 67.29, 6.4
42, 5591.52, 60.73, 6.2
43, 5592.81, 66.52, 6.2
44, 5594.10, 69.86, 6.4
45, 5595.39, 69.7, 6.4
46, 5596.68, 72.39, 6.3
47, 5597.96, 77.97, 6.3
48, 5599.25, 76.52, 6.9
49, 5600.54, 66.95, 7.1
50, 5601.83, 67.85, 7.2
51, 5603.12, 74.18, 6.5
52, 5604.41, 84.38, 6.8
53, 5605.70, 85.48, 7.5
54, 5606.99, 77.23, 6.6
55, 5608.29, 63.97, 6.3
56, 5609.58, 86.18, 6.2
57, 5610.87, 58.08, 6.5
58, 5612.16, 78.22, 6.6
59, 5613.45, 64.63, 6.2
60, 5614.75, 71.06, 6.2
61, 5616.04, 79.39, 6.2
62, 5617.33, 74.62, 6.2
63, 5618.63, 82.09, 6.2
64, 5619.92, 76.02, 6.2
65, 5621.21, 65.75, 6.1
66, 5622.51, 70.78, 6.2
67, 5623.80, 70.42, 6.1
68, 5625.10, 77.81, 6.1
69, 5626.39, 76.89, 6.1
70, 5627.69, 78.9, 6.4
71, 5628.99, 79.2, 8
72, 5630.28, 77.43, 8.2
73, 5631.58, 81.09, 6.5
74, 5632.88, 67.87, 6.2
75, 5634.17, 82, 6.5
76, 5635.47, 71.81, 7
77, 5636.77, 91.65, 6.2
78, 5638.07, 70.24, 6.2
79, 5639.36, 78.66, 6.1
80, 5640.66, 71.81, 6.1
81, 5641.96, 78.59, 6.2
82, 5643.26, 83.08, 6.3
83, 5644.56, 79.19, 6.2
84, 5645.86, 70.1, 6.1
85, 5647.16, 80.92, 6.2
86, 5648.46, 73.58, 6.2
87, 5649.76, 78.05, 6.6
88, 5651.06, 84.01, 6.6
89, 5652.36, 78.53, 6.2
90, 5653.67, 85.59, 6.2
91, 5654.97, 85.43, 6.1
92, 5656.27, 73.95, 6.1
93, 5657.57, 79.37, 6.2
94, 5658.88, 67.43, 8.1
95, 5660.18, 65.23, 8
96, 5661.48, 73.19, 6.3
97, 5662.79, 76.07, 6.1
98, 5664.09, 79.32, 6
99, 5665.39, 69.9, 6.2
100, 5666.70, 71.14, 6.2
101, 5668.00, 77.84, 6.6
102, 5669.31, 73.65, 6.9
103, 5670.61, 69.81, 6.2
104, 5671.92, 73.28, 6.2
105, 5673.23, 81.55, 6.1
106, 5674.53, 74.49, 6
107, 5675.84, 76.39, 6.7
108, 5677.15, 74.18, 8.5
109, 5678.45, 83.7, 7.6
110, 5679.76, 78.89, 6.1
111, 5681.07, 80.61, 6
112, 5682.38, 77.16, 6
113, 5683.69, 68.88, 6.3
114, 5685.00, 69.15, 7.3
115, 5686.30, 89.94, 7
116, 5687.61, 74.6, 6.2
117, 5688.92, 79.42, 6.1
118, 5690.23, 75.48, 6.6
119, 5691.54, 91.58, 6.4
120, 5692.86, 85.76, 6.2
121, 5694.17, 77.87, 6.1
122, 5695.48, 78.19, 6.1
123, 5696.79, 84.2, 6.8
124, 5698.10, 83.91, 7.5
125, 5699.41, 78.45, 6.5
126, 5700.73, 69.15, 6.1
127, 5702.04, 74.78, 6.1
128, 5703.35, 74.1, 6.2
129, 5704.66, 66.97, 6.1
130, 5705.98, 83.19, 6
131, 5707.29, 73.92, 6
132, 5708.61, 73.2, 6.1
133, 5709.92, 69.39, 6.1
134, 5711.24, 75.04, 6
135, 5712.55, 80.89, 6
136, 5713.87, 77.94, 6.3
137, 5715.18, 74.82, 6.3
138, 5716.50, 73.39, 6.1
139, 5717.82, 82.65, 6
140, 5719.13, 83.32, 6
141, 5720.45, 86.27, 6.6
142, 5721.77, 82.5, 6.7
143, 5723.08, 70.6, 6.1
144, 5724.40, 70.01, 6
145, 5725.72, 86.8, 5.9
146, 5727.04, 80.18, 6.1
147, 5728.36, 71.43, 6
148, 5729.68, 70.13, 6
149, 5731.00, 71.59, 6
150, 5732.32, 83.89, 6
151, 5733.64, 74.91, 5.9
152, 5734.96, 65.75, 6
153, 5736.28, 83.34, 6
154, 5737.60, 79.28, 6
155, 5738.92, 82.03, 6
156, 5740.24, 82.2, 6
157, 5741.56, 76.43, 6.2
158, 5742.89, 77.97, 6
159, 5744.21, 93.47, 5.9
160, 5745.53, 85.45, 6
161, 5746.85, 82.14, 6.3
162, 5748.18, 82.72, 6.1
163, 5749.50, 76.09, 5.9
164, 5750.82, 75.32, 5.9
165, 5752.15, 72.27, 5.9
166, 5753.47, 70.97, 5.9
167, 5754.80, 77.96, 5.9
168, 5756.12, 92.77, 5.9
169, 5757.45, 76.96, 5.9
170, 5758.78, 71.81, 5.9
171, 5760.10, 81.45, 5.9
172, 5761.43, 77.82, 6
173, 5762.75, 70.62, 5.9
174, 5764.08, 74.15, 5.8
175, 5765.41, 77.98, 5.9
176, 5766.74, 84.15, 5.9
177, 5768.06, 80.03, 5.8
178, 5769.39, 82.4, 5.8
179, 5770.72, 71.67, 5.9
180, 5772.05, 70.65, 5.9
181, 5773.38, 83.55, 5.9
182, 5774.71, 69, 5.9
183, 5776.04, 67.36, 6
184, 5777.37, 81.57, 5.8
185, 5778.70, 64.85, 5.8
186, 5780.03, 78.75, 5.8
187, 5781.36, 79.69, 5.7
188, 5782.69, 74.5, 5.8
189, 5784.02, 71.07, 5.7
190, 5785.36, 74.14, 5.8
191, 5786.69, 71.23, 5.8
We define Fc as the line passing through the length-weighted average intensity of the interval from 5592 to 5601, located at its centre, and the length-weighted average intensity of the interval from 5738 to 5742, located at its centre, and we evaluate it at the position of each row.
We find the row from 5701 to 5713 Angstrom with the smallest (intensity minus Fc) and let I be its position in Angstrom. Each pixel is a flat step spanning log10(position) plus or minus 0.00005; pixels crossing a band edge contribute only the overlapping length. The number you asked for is 5704.66 Angstrom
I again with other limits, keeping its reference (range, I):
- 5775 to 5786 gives 5778.70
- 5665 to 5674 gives 5670.61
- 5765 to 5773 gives 5772.05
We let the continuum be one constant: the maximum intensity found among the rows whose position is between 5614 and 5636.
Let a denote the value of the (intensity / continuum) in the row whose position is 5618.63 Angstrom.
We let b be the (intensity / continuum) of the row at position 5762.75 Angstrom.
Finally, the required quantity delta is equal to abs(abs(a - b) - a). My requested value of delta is 0.86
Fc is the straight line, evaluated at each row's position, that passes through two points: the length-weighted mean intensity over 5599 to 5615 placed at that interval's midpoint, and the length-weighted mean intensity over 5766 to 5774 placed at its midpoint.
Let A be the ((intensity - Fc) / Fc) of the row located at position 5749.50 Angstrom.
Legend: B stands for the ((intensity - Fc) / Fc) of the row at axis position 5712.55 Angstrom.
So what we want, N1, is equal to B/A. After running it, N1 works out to -2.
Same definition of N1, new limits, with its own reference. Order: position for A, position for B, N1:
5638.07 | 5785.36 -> 1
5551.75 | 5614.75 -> 0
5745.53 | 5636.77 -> 2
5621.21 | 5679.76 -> 0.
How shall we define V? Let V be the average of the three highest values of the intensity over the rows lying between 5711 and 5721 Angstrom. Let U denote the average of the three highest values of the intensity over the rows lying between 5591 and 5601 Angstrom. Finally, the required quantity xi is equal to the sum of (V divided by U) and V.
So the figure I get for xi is 85.2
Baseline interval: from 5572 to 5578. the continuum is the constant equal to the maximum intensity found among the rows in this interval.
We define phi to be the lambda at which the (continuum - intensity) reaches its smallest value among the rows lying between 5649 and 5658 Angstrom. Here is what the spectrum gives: 5653.67 Angstrom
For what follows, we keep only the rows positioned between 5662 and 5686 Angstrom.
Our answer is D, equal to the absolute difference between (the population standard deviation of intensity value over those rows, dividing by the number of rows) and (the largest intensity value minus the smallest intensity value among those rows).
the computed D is 10.5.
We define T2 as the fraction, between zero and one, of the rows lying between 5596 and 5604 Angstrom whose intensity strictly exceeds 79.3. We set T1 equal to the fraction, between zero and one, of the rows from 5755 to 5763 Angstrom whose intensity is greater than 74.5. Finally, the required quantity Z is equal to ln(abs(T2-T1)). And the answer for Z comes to -0.4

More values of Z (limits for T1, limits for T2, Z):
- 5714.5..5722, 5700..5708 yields -0.4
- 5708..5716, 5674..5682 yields -1.1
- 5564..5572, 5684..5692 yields -1.8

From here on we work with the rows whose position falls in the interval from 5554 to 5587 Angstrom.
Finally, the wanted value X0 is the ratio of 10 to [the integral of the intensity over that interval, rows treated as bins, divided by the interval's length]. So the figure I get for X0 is 0.133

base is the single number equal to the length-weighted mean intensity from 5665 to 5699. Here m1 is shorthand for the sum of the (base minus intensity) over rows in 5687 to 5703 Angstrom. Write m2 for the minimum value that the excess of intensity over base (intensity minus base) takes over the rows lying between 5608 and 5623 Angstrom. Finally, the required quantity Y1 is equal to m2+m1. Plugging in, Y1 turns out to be -39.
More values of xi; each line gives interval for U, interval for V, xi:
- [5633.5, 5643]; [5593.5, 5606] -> 83.6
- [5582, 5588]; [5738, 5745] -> 87.1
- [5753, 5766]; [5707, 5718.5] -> 81.5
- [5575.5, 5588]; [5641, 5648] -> 82.1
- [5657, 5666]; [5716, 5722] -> 85.2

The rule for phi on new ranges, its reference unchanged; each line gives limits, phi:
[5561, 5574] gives 5563.27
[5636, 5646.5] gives 5636.77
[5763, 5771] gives 5766.74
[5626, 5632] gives 5631.58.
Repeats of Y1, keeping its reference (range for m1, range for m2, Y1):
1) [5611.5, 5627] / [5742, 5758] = 39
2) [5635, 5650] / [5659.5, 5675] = -6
